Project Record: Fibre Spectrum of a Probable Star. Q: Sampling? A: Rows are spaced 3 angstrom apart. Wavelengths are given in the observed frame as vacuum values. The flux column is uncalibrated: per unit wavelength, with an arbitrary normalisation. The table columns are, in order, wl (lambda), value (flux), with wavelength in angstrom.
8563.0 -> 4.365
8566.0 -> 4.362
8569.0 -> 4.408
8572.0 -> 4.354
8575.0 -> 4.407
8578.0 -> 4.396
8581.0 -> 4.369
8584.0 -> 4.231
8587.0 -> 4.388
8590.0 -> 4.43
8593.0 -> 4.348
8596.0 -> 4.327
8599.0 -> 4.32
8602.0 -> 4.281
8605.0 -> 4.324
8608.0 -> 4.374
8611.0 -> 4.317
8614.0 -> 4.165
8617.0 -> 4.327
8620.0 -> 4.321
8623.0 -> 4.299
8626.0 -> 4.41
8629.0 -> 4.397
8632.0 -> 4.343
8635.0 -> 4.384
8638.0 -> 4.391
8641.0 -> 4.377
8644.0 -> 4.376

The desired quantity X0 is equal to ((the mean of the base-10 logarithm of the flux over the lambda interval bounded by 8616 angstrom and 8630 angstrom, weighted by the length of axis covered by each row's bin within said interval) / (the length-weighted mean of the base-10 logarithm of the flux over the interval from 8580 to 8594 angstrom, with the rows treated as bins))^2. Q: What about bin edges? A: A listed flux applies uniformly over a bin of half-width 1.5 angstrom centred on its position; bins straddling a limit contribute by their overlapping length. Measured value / 1.00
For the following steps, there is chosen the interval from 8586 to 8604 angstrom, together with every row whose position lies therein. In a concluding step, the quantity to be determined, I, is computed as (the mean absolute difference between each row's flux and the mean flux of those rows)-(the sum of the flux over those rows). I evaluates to -26.1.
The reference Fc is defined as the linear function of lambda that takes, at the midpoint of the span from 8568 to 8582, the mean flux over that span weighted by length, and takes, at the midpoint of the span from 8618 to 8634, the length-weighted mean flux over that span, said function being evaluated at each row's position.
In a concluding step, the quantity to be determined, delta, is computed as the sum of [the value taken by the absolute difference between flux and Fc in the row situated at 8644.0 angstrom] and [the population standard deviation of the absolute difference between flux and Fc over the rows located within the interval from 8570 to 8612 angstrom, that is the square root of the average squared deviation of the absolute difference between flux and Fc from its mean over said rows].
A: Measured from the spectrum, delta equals 0.070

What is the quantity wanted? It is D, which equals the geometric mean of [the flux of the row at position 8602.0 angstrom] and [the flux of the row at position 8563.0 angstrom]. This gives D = 4.32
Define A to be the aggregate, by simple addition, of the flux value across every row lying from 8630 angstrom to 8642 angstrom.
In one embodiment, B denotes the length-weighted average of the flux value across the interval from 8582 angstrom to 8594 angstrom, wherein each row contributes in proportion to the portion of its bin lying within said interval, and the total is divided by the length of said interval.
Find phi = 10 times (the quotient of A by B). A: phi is 40.2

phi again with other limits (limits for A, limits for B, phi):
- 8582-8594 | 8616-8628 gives 40.1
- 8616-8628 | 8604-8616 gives 40.4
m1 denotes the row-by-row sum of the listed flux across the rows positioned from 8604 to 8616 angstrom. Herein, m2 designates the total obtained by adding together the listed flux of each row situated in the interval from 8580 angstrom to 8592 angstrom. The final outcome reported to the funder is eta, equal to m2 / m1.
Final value 1.014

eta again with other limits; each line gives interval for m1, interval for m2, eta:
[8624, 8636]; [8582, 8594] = 0.992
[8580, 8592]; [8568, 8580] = 1.008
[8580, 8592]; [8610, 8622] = 0.983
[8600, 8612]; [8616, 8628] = 1.004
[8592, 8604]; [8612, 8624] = 0.991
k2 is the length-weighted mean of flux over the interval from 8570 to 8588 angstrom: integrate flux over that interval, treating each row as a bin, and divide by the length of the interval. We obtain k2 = 4.36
